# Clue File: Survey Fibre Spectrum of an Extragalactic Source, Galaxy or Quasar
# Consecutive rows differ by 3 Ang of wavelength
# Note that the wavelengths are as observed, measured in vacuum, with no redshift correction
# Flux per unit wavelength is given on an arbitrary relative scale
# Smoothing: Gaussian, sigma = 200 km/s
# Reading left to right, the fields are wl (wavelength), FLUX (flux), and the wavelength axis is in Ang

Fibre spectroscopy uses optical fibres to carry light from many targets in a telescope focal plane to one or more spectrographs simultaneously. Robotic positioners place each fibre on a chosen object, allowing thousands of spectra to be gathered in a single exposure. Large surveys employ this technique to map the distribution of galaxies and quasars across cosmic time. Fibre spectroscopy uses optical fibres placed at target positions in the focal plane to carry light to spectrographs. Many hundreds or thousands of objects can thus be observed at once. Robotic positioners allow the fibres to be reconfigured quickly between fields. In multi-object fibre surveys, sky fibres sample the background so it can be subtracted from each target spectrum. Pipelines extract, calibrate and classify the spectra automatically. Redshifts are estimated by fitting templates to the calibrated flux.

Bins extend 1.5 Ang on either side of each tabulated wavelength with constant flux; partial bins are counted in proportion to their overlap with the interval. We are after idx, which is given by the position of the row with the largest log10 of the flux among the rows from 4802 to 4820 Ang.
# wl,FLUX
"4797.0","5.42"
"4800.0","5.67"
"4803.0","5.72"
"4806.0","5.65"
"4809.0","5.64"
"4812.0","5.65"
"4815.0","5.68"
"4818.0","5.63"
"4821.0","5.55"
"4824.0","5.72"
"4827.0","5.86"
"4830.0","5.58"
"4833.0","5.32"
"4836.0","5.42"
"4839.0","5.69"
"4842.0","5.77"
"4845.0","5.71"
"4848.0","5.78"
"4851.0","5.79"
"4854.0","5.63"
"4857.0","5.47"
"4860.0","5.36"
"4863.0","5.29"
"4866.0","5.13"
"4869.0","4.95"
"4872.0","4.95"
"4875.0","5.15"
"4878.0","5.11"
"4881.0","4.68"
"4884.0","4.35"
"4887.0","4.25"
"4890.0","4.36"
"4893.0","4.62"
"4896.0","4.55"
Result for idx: 4803.0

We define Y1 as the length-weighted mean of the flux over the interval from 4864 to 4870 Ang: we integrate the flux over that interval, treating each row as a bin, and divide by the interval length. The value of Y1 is 5.07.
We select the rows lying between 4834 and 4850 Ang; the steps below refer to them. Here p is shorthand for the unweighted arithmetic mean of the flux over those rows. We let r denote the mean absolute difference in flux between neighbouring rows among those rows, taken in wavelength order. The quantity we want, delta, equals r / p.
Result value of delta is 0.021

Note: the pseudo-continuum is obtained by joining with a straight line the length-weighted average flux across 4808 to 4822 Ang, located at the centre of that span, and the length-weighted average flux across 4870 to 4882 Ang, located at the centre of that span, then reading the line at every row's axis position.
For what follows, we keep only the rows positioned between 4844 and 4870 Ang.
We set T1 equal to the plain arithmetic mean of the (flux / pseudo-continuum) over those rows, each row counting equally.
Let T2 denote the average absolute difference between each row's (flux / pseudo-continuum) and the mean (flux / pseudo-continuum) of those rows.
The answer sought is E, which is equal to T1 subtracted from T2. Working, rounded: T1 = 1.05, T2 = 0.033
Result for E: -1.02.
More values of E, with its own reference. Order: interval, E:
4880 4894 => -0.88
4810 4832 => -1.00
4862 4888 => -0.93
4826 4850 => -1.01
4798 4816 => -0.99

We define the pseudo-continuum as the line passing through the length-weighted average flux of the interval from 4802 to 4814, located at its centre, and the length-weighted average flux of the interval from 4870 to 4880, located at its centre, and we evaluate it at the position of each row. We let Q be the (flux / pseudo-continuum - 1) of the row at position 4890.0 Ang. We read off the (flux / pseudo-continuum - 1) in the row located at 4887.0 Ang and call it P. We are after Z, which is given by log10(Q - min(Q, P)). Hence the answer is -1.6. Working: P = -0.139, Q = -0.111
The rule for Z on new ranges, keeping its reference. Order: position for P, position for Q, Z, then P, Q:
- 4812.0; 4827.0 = -1.2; 0.004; 0.068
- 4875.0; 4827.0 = -1.3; 0.021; 0.068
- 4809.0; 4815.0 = -1.8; -0.002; 0.015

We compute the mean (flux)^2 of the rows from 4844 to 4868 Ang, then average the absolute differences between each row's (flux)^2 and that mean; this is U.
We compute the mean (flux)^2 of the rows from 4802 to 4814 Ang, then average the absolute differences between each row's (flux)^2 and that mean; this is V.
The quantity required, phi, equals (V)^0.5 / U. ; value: 0.2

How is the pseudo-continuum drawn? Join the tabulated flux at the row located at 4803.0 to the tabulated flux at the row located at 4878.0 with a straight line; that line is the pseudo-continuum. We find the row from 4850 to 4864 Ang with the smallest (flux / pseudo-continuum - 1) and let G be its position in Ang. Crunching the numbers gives 4863.0 Ang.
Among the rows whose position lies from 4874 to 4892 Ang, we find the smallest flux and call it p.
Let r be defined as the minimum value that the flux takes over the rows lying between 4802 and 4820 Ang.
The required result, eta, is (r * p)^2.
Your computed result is 573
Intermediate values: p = 4.25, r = 5.63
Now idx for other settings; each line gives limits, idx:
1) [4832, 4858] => 4851.0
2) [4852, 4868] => 4854.0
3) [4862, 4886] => 4863.0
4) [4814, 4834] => 4827.0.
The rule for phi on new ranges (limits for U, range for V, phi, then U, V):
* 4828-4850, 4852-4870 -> 0.9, 1.6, 1.92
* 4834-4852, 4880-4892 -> 1.1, 1.0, 1.21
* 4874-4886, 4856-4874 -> 0.5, 3.0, 1.89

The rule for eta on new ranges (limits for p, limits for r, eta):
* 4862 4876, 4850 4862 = 704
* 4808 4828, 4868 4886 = 583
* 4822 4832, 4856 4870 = 763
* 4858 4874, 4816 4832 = 755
